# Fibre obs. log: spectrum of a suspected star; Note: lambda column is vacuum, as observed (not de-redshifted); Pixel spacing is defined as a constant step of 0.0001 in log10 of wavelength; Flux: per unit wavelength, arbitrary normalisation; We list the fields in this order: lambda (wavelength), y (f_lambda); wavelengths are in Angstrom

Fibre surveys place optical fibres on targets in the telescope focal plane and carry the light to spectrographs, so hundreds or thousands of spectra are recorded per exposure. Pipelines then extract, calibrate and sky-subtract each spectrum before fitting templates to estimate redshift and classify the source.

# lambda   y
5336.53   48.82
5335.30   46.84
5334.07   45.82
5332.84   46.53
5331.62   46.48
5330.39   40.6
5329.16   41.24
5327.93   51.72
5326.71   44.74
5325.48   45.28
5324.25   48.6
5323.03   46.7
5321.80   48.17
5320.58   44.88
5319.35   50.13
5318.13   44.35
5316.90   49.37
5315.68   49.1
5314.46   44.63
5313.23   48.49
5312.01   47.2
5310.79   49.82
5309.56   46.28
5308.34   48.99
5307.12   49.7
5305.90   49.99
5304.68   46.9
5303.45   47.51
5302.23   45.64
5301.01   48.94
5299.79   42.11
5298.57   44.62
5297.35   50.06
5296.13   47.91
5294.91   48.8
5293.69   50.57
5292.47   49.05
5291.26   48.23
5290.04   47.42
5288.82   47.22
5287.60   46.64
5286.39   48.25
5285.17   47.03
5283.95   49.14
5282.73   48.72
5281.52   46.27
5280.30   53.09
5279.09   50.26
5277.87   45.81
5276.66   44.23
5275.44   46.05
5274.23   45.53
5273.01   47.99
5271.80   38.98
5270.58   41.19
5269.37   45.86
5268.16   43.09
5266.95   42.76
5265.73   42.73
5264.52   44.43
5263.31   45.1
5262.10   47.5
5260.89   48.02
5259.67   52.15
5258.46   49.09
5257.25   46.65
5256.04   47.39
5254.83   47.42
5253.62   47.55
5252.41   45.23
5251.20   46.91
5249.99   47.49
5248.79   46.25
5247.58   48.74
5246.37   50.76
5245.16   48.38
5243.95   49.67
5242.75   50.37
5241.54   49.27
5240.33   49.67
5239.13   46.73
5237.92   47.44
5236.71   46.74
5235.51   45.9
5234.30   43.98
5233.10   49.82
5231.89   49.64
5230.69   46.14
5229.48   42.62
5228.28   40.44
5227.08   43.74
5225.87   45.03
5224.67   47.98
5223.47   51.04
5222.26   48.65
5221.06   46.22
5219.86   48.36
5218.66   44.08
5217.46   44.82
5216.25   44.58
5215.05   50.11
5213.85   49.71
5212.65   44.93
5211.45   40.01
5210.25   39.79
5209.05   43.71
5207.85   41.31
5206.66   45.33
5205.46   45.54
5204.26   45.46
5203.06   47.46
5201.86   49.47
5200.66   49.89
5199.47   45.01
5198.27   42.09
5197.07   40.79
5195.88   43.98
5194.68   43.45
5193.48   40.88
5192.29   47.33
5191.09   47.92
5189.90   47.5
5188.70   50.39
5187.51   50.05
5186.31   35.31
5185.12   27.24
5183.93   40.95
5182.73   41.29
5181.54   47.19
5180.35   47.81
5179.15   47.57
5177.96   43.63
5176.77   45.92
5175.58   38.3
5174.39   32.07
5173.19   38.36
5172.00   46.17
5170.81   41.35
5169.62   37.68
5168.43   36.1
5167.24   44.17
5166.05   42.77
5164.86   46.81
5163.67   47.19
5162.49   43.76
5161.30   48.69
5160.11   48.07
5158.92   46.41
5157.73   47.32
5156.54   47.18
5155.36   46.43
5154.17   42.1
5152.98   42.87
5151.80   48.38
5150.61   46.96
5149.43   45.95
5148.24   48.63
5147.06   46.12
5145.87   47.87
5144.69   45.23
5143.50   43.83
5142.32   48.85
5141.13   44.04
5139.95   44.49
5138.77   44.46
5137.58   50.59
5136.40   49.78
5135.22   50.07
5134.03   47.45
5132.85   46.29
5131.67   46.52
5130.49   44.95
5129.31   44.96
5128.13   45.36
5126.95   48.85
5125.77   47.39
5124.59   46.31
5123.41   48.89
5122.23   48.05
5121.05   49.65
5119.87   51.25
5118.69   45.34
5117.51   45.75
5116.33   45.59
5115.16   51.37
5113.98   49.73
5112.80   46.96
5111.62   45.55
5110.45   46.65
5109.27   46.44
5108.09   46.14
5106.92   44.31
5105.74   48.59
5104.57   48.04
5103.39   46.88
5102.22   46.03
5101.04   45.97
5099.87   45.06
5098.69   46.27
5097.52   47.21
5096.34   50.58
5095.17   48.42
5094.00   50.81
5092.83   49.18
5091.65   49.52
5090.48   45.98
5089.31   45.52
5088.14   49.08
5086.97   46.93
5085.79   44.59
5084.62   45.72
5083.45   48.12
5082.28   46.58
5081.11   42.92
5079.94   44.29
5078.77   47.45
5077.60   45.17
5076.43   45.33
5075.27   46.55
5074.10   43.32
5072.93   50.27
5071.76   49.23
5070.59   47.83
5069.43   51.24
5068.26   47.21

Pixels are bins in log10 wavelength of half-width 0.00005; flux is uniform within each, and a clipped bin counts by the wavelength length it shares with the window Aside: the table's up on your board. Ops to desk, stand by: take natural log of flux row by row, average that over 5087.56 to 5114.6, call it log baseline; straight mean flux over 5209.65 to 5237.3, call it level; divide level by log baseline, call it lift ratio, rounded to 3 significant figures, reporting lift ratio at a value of 11.9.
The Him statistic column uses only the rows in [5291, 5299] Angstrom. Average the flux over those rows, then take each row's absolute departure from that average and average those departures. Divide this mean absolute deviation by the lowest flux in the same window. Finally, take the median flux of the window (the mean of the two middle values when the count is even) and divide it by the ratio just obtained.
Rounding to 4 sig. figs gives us 1647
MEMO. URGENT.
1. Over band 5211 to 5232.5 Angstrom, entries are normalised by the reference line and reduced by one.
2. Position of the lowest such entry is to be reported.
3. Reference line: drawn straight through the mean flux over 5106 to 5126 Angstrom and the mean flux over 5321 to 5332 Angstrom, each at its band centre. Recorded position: 5211.45 Angstrom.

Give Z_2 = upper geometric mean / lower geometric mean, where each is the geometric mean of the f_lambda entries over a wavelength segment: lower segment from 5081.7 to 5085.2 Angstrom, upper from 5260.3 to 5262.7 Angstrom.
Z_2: 1.02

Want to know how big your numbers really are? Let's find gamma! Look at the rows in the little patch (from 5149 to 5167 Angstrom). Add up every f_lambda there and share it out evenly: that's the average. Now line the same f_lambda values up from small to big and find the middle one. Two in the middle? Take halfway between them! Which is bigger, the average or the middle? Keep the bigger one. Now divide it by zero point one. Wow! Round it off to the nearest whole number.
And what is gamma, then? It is 468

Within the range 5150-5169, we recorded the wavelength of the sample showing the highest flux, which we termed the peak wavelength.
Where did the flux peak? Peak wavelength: 5161.30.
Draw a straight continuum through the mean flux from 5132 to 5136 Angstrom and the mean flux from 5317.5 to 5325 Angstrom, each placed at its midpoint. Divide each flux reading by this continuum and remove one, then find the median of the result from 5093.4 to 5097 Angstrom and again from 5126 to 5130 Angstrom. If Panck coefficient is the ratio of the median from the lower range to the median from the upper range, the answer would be -1.0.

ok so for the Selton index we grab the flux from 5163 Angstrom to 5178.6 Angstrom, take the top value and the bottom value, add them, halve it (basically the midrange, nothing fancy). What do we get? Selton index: 39.6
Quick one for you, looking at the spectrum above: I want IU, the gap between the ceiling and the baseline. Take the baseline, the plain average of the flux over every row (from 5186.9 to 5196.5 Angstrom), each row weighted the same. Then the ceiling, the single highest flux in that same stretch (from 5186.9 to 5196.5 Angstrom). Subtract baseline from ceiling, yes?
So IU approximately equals 4.0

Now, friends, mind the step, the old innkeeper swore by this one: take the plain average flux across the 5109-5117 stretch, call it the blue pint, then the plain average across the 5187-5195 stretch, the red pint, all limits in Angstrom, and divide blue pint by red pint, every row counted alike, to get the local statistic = 1.01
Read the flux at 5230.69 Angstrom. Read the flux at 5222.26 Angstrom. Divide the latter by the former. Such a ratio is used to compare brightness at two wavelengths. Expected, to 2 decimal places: 1.05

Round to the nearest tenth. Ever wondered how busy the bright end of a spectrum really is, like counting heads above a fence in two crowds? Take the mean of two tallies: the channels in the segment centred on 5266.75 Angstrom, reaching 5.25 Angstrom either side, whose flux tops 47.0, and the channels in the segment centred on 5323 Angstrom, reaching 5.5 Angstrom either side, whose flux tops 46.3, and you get 3.0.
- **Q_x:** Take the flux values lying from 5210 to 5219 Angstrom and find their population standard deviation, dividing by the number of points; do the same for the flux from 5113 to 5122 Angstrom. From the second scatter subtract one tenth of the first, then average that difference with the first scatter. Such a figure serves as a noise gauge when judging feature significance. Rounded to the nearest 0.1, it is 2.9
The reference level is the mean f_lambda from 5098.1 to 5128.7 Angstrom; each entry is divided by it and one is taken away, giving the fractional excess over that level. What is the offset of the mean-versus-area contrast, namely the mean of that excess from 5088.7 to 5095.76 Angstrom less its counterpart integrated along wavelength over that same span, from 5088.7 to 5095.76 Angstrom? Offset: -0.14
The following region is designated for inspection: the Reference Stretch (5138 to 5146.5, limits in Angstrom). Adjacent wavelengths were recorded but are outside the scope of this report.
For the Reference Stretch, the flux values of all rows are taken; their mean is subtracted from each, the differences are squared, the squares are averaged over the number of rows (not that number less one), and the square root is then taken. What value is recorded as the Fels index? 1.85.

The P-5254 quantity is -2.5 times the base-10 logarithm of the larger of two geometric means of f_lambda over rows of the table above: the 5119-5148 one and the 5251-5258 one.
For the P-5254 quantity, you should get -4.18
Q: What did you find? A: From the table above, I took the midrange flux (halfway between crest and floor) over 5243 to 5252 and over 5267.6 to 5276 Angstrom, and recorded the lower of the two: 43.5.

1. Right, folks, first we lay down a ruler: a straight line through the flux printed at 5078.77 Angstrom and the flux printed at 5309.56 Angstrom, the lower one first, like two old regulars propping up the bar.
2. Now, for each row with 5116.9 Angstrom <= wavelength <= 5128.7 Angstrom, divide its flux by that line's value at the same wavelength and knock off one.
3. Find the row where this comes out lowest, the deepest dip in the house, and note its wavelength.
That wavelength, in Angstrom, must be 5118.69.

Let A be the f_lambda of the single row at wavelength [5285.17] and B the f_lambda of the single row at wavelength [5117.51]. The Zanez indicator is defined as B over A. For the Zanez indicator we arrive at 0.97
